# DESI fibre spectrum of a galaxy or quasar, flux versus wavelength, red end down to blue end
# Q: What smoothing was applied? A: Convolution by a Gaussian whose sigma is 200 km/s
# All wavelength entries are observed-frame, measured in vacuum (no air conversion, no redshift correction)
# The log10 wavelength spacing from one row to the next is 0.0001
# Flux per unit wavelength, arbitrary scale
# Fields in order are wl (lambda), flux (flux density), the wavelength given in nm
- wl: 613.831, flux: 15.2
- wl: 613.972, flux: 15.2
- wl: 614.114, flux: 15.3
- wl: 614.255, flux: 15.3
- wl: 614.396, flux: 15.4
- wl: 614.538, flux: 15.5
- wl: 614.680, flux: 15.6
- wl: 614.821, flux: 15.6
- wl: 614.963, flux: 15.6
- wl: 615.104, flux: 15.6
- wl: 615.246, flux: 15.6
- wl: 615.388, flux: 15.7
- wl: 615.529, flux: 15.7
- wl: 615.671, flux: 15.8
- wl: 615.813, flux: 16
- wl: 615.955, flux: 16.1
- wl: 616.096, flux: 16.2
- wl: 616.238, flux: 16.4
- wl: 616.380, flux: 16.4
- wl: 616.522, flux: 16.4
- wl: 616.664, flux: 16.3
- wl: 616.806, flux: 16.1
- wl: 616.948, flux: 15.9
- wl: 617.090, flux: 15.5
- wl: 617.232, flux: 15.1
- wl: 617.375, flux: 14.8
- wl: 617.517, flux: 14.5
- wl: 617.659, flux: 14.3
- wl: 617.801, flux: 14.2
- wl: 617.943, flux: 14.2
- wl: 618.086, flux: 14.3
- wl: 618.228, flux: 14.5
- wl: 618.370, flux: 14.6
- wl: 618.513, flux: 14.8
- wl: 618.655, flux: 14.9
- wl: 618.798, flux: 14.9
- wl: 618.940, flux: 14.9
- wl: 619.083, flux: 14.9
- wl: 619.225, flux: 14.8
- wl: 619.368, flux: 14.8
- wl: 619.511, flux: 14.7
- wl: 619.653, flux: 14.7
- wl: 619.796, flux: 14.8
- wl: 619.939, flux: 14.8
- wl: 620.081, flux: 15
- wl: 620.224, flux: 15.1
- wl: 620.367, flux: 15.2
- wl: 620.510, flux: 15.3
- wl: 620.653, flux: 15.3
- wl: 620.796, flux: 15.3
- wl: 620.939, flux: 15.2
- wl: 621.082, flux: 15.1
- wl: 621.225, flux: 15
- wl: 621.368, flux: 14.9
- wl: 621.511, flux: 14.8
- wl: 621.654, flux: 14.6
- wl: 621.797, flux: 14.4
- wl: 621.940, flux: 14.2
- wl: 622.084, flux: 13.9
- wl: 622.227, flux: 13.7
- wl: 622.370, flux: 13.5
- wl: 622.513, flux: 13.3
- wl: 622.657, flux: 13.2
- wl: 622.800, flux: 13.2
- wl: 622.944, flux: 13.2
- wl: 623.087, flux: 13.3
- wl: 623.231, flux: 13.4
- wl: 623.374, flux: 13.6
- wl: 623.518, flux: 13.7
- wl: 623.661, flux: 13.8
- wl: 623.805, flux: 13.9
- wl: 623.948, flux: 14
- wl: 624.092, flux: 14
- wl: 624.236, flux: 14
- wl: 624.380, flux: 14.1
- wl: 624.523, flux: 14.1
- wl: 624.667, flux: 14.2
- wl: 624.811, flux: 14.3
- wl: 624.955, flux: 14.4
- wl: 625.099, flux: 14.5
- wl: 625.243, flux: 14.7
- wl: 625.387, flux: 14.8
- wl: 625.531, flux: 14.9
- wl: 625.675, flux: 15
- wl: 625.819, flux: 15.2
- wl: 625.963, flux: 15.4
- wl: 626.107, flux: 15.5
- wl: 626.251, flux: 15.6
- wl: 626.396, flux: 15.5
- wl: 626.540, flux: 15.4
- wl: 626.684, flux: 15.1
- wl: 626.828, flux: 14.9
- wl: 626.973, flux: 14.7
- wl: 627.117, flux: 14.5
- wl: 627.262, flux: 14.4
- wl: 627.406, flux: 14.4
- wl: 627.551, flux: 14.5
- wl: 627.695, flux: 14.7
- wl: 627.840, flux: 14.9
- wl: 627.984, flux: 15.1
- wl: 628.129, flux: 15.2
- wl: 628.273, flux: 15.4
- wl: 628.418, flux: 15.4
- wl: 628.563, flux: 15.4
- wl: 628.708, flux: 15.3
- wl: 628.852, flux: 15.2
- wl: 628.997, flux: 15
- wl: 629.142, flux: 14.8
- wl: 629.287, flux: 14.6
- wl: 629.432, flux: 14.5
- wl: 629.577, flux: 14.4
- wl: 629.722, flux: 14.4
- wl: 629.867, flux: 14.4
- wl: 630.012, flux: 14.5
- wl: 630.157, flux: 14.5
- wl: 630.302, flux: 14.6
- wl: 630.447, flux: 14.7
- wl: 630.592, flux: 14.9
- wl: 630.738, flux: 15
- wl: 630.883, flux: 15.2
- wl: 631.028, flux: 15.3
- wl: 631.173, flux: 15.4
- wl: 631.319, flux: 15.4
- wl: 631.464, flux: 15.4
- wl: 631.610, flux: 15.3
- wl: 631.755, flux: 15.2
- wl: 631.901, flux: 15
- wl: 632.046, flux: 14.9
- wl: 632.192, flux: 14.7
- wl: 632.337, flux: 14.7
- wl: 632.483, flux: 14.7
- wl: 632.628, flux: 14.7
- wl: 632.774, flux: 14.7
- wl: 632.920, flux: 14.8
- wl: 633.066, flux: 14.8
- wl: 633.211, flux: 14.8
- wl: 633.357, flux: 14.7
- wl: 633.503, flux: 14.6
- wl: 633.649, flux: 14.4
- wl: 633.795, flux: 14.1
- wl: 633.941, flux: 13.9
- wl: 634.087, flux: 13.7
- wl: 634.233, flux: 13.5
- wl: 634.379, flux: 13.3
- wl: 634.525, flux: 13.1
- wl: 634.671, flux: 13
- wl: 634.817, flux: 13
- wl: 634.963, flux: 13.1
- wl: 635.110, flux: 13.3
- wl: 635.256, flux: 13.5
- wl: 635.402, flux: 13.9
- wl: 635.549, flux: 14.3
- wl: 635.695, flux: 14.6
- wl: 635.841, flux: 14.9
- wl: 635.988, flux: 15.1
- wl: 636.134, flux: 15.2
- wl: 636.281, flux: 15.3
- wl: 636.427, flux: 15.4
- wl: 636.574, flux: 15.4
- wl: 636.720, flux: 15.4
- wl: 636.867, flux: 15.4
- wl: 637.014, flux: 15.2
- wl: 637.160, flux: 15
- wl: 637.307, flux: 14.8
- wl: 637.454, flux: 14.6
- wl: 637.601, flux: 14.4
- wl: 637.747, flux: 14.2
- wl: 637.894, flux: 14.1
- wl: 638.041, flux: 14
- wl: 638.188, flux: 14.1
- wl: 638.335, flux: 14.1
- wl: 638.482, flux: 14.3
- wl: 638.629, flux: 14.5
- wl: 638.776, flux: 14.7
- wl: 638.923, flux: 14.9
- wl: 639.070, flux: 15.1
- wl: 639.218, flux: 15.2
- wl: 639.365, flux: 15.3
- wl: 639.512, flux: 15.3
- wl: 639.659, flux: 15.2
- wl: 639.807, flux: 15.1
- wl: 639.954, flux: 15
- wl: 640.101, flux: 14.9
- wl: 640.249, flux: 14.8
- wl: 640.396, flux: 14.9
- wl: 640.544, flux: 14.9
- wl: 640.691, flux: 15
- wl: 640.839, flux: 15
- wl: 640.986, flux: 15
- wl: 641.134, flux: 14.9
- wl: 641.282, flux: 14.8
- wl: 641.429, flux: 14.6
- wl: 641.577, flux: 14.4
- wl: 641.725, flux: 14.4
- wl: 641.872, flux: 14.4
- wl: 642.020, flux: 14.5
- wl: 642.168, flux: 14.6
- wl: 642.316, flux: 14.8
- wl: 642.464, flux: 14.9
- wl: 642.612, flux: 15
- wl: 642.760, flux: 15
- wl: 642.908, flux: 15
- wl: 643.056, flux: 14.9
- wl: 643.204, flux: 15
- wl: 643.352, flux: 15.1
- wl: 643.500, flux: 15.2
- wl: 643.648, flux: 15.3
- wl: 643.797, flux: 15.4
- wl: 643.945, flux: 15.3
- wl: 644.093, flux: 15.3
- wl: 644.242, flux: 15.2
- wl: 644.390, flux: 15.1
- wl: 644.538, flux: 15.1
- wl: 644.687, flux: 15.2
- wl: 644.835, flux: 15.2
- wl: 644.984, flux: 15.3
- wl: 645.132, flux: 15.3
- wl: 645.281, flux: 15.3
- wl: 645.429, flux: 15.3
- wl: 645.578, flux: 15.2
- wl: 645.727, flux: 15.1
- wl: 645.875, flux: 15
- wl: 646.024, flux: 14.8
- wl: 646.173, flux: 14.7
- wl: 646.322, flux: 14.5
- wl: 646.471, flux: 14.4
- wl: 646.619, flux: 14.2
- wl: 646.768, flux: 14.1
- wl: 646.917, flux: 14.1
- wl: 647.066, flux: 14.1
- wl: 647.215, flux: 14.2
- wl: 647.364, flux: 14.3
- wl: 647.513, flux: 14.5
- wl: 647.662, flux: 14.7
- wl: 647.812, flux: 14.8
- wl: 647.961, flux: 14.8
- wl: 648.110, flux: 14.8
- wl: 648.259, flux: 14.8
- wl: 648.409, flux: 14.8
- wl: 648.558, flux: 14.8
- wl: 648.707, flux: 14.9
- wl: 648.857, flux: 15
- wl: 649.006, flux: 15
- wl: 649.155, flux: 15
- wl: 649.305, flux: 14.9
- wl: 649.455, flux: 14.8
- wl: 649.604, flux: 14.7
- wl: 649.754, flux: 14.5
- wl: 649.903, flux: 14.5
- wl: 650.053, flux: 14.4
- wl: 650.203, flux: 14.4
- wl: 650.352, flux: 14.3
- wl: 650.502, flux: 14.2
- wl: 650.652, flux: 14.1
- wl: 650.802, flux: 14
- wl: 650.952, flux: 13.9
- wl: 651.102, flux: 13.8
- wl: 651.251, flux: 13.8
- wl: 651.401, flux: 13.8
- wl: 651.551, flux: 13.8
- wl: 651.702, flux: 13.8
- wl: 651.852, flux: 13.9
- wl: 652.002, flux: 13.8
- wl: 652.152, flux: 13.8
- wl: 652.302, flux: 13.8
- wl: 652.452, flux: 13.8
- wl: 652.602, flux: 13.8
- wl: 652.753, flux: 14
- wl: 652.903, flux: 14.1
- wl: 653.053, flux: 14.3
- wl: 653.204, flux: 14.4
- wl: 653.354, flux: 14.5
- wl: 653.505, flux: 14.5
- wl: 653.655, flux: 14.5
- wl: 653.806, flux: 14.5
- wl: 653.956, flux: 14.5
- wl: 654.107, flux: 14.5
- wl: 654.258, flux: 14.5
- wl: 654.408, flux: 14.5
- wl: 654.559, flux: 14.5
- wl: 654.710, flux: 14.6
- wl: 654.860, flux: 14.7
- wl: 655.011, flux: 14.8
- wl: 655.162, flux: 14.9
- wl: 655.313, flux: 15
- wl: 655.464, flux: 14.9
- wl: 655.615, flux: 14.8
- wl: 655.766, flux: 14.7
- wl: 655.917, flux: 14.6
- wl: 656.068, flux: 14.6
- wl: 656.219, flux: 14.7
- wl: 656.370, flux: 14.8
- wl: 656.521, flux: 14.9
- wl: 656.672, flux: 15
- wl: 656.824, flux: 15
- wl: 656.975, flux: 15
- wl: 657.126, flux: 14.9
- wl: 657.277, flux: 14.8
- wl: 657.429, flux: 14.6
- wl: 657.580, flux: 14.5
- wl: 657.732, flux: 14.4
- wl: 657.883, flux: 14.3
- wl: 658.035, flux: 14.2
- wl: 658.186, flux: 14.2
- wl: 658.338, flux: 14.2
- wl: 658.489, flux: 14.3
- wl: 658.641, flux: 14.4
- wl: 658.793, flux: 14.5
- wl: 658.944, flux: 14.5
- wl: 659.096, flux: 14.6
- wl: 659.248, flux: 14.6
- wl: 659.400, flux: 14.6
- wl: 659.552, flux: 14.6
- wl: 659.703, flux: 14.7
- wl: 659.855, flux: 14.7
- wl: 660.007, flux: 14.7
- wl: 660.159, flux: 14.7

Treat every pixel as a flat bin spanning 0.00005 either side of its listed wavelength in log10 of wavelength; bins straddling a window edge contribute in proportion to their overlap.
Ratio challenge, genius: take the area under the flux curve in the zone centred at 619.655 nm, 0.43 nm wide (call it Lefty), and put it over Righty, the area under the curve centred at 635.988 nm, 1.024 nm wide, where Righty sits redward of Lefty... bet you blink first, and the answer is 0.41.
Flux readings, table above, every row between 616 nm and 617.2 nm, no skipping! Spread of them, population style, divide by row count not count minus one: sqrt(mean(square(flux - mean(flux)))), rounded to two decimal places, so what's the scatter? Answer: 0.30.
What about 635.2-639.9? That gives 0.53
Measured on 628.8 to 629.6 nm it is 0.28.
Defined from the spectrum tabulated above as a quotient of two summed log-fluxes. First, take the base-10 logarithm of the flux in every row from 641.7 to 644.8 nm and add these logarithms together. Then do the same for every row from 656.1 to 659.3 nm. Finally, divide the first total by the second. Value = 1.01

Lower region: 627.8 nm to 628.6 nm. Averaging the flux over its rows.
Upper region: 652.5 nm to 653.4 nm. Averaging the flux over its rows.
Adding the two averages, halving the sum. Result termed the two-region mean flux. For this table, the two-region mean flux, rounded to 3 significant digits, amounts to 14.7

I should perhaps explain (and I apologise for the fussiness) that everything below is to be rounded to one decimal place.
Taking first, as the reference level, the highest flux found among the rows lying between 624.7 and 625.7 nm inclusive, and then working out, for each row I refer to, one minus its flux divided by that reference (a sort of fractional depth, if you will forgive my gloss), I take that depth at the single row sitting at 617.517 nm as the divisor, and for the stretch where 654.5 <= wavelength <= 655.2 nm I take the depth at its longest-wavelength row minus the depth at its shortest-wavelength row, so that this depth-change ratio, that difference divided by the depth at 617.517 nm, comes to -0.8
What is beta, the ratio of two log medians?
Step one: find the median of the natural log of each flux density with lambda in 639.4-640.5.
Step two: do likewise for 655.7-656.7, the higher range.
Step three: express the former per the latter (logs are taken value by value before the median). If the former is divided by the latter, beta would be 1.01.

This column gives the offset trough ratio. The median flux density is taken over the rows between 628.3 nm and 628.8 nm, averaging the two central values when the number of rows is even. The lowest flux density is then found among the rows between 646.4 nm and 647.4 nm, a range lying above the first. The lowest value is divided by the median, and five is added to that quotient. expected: 5.92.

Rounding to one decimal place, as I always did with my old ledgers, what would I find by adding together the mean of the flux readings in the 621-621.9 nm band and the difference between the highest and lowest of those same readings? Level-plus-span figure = 15.5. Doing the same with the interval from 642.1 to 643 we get 15.3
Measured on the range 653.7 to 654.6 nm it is 14.5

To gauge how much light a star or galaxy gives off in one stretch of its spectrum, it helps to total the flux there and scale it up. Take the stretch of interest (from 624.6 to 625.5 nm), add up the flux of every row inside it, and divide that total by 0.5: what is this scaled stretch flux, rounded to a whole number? 174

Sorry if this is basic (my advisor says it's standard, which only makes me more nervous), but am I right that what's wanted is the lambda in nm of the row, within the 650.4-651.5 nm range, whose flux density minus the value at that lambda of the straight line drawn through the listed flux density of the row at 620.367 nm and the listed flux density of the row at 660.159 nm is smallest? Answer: 651.102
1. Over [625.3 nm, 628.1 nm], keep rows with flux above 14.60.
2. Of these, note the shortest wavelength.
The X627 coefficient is 625.387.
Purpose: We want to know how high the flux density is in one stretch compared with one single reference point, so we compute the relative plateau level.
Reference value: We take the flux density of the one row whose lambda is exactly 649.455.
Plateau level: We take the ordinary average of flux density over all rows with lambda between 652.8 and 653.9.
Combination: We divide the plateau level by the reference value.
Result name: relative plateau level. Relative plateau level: 0.97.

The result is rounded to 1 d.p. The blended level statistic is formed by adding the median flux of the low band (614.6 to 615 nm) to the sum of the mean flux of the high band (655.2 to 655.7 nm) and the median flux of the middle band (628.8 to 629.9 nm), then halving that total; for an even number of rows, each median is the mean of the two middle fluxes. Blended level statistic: 22.5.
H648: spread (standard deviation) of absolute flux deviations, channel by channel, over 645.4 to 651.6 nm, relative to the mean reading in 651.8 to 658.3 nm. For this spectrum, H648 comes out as 0.21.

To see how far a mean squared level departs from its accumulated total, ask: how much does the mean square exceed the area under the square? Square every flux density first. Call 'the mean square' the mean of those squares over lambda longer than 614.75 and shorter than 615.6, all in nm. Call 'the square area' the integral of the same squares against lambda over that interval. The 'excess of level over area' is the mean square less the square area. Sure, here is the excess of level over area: 36.7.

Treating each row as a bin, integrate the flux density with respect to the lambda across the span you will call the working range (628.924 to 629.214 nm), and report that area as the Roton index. 4.32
